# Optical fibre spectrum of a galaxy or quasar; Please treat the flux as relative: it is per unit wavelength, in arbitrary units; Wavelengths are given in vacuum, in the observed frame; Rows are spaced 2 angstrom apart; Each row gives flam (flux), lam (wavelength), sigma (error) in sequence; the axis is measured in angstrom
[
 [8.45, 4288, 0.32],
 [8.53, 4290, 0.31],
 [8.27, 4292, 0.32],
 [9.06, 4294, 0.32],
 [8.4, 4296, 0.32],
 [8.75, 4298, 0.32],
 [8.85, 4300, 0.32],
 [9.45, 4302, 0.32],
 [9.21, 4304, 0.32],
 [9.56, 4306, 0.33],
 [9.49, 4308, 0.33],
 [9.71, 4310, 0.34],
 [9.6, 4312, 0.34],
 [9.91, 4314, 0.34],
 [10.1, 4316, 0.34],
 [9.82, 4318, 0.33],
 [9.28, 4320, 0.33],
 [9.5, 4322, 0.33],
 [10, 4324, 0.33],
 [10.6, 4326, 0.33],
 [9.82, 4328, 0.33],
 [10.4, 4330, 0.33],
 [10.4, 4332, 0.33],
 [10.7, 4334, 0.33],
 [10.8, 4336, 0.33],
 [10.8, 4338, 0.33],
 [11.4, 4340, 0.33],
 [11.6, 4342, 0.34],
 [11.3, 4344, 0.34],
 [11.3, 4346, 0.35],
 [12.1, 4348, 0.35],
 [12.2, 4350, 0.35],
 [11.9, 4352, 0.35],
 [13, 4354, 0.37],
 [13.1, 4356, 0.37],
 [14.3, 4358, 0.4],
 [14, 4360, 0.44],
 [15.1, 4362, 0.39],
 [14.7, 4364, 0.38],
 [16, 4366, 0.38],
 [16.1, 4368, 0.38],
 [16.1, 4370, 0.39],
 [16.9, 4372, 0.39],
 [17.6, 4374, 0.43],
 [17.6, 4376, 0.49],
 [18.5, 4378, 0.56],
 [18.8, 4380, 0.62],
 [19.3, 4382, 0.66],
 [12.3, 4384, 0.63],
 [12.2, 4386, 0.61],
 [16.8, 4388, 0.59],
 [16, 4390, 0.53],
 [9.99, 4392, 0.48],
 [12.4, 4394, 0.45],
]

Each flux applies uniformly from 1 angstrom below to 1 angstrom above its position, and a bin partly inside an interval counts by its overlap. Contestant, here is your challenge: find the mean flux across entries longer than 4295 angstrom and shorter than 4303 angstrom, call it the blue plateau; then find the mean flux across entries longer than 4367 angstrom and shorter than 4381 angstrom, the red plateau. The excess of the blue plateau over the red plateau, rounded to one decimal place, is -8.5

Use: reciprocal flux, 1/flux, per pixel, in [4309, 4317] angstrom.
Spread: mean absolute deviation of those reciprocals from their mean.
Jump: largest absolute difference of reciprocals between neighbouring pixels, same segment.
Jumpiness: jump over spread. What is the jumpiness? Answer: 1.8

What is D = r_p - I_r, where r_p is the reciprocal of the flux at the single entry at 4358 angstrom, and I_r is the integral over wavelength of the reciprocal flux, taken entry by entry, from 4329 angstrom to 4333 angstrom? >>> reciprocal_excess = -0.315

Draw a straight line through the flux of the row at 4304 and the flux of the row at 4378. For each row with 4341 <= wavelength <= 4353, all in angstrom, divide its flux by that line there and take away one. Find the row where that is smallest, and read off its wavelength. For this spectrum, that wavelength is 4346 angstrom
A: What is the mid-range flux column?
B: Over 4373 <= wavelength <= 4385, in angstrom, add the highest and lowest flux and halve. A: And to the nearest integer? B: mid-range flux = 16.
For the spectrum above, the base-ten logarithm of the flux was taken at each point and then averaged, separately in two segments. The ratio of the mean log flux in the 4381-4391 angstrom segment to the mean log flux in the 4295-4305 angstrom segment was 1.24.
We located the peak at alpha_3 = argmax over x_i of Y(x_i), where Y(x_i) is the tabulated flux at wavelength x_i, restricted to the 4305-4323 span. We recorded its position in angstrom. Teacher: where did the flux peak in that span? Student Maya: 4316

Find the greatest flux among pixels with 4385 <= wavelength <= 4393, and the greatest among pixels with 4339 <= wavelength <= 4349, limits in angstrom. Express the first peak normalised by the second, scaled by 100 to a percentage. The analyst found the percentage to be 139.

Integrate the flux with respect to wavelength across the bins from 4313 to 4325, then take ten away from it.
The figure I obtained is 107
